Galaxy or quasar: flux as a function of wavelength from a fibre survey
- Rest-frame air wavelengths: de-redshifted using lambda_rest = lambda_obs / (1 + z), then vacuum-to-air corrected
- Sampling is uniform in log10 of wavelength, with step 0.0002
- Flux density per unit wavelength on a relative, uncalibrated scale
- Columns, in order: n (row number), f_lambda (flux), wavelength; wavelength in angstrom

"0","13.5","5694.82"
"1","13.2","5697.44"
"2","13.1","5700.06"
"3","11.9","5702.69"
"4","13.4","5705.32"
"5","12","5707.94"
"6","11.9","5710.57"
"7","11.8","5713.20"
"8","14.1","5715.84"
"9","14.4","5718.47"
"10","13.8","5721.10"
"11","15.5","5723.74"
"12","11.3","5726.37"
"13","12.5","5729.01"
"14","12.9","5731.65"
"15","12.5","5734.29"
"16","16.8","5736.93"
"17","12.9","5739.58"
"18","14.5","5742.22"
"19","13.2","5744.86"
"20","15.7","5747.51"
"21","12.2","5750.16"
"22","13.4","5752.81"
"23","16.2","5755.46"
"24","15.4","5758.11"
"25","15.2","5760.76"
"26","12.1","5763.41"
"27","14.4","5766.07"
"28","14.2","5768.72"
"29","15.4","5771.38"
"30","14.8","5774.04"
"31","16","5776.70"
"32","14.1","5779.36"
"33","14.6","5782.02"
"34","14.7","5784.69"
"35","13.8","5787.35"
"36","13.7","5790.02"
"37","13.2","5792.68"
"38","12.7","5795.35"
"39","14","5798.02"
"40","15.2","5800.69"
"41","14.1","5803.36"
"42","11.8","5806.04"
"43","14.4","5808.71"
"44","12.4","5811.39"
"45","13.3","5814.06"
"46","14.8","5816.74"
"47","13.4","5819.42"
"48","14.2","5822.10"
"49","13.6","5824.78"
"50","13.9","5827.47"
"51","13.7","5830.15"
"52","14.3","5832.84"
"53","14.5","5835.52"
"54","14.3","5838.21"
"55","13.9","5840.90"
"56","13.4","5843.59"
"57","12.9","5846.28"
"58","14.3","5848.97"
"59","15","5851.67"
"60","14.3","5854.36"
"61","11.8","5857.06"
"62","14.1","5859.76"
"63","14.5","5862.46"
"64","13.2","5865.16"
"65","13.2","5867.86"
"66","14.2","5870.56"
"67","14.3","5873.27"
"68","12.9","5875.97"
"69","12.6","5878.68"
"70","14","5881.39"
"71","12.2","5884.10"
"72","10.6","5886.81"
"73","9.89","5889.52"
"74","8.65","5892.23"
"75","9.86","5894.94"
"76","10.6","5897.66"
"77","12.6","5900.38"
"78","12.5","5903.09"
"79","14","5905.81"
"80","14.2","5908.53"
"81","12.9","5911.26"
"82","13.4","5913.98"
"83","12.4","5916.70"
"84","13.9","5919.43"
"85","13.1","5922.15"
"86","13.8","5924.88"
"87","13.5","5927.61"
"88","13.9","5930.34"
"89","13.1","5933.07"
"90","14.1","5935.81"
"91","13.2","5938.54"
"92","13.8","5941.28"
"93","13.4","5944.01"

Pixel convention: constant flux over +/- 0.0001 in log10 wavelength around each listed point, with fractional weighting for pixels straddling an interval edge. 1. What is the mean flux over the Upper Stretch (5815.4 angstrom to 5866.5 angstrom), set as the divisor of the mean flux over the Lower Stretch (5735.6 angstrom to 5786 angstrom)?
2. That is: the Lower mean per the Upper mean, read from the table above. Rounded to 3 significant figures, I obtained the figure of 1.04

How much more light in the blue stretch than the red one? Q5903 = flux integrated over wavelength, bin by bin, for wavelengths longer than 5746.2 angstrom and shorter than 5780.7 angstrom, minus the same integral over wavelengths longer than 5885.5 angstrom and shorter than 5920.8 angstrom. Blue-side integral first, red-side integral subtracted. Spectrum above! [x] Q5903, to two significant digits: 79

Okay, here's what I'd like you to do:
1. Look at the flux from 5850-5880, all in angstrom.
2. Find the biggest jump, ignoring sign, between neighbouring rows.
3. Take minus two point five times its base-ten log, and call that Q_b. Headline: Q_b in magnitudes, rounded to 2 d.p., -0.99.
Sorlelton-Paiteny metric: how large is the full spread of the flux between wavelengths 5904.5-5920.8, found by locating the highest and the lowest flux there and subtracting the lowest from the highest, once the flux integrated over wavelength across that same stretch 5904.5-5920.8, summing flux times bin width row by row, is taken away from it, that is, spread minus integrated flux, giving -218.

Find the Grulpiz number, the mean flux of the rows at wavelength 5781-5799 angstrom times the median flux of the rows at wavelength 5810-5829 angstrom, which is 188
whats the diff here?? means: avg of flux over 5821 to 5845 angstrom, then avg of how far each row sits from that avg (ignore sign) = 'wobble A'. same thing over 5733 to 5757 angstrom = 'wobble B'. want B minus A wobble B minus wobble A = 1.2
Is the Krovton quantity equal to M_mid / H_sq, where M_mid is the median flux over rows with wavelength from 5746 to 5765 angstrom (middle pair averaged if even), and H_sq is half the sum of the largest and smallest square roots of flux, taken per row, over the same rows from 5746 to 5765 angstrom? 4.05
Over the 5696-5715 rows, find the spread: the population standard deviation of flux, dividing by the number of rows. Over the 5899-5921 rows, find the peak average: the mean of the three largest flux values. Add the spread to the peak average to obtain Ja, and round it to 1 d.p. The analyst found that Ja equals 14.7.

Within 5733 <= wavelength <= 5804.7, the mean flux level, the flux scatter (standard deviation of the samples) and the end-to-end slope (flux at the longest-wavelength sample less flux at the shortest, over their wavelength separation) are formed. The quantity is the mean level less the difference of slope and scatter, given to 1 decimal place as 15.5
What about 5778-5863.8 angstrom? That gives 14.7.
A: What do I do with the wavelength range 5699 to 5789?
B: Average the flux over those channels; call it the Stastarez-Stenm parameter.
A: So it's 13.8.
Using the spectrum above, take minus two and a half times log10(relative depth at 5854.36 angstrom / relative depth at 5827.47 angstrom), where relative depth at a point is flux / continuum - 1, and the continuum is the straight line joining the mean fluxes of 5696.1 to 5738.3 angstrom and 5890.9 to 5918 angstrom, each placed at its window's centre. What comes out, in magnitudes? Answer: -0.4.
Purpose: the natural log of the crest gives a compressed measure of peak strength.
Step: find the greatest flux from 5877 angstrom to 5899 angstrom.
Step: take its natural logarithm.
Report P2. 2.64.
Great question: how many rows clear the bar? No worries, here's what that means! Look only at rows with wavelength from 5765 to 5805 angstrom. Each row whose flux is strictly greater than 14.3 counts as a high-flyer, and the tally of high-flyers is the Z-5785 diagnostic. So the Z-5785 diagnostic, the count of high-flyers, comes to 7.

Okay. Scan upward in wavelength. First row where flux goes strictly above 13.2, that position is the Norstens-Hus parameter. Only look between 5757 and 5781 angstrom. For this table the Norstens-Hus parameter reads 5758.11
